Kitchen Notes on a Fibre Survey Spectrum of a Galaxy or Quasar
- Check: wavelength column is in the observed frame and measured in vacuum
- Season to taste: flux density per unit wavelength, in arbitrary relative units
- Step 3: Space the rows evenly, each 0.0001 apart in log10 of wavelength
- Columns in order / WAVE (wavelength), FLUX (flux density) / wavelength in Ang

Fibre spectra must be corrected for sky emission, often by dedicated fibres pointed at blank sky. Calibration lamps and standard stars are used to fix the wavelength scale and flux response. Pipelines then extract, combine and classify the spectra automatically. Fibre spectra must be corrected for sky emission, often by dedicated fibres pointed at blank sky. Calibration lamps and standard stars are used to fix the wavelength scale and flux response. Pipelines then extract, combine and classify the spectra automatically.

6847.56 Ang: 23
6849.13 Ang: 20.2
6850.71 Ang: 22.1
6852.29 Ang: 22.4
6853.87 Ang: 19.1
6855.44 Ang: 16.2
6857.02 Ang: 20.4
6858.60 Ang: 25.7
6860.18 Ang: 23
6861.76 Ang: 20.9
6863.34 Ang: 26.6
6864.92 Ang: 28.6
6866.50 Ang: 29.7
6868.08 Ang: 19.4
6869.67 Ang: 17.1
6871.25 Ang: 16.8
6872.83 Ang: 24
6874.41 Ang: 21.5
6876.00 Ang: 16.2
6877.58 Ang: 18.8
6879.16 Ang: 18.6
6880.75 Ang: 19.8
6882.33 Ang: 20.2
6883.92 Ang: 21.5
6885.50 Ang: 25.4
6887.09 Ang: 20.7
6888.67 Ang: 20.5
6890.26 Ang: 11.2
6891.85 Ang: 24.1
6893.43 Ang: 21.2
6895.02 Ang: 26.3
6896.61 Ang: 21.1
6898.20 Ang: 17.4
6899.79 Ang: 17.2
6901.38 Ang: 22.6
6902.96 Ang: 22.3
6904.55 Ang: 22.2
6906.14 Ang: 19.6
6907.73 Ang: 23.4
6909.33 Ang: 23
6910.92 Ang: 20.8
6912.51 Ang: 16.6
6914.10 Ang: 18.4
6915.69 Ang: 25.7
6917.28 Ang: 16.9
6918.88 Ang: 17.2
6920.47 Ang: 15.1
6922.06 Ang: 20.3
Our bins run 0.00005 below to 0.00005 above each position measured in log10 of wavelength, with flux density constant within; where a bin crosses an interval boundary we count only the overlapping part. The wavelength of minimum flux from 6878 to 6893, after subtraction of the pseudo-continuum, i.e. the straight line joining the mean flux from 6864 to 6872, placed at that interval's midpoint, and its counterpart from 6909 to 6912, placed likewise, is 6890.26 Ang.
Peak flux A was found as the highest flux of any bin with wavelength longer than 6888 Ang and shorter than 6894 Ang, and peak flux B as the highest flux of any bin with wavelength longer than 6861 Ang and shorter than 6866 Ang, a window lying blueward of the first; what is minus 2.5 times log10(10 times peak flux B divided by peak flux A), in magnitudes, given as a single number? -2.69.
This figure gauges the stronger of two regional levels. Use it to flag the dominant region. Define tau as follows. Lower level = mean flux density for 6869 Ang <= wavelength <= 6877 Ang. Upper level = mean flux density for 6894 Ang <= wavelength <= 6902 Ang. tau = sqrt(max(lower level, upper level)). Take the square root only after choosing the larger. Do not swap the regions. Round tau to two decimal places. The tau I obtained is 4.57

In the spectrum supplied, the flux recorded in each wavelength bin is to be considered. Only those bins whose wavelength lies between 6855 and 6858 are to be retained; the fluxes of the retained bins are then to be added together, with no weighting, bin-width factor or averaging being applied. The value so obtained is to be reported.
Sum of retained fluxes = 36.6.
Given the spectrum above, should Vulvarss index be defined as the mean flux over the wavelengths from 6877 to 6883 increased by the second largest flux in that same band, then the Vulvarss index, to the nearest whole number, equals 39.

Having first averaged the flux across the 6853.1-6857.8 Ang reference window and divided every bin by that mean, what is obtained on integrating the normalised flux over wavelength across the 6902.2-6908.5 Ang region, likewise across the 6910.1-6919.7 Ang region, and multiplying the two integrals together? 74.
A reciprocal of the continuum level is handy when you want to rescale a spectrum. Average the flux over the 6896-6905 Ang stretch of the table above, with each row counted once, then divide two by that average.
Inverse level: 0.098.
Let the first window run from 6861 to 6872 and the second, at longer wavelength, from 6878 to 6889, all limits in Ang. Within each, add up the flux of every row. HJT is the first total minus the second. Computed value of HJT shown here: 12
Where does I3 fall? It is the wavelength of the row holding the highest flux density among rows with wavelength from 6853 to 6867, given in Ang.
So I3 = 6866.50 Ang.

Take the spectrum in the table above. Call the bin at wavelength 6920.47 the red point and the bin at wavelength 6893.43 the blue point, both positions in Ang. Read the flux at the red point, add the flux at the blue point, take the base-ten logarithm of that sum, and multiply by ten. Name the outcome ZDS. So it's 15.60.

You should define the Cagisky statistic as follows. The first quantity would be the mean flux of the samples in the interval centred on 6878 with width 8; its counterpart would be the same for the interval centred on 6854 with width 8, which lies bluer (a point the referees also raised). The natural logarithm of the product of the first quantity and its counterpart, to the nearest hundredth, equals 5.94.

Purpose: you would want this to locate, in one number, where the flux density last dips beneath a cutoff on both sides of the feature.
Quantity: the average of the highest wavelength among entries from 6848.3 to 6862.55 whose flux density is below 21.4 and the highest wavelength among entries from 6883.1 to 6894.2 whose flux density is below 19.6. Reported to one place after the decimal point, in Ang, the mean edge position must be 6876.0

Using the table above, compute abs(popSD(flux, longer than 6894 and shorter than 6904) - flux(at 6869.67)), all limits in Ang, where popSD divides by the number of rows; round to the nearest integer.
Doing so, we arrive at 14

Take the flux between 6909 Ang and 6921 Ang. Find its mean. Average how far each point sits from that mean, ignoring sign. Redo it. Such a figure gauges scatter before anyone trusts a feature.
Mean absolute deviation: 3.0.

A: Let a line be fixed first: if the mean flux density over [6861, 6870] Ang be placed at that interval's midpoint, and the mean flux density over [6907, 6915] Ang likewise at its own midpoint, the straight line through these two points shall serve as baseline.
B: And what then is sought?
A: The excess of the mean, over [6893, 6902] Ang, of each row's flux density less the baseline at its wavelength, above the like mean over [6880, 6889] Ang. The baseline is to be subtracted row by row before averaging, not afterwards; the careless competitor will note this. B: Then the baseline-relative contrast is 0.5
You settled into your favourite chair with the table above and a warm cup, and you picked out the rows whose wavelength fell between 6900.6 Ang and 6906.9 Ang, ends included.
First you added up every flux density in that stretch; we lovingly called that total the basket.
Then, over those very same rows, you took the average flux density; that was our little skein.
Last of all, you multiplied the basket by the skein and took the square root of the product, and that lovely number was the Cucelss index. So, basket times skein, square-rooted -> 43.4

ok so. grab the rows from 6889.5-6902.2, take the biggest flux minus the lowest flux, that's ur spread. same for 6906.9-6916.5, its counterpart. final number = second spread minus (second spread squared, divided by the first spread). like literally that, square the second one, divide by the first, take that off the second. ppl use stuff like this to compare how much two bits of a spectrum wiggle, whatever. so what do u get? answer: 4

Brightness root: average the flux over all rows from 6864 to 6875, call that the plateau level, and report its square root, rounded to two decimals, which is 4.74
